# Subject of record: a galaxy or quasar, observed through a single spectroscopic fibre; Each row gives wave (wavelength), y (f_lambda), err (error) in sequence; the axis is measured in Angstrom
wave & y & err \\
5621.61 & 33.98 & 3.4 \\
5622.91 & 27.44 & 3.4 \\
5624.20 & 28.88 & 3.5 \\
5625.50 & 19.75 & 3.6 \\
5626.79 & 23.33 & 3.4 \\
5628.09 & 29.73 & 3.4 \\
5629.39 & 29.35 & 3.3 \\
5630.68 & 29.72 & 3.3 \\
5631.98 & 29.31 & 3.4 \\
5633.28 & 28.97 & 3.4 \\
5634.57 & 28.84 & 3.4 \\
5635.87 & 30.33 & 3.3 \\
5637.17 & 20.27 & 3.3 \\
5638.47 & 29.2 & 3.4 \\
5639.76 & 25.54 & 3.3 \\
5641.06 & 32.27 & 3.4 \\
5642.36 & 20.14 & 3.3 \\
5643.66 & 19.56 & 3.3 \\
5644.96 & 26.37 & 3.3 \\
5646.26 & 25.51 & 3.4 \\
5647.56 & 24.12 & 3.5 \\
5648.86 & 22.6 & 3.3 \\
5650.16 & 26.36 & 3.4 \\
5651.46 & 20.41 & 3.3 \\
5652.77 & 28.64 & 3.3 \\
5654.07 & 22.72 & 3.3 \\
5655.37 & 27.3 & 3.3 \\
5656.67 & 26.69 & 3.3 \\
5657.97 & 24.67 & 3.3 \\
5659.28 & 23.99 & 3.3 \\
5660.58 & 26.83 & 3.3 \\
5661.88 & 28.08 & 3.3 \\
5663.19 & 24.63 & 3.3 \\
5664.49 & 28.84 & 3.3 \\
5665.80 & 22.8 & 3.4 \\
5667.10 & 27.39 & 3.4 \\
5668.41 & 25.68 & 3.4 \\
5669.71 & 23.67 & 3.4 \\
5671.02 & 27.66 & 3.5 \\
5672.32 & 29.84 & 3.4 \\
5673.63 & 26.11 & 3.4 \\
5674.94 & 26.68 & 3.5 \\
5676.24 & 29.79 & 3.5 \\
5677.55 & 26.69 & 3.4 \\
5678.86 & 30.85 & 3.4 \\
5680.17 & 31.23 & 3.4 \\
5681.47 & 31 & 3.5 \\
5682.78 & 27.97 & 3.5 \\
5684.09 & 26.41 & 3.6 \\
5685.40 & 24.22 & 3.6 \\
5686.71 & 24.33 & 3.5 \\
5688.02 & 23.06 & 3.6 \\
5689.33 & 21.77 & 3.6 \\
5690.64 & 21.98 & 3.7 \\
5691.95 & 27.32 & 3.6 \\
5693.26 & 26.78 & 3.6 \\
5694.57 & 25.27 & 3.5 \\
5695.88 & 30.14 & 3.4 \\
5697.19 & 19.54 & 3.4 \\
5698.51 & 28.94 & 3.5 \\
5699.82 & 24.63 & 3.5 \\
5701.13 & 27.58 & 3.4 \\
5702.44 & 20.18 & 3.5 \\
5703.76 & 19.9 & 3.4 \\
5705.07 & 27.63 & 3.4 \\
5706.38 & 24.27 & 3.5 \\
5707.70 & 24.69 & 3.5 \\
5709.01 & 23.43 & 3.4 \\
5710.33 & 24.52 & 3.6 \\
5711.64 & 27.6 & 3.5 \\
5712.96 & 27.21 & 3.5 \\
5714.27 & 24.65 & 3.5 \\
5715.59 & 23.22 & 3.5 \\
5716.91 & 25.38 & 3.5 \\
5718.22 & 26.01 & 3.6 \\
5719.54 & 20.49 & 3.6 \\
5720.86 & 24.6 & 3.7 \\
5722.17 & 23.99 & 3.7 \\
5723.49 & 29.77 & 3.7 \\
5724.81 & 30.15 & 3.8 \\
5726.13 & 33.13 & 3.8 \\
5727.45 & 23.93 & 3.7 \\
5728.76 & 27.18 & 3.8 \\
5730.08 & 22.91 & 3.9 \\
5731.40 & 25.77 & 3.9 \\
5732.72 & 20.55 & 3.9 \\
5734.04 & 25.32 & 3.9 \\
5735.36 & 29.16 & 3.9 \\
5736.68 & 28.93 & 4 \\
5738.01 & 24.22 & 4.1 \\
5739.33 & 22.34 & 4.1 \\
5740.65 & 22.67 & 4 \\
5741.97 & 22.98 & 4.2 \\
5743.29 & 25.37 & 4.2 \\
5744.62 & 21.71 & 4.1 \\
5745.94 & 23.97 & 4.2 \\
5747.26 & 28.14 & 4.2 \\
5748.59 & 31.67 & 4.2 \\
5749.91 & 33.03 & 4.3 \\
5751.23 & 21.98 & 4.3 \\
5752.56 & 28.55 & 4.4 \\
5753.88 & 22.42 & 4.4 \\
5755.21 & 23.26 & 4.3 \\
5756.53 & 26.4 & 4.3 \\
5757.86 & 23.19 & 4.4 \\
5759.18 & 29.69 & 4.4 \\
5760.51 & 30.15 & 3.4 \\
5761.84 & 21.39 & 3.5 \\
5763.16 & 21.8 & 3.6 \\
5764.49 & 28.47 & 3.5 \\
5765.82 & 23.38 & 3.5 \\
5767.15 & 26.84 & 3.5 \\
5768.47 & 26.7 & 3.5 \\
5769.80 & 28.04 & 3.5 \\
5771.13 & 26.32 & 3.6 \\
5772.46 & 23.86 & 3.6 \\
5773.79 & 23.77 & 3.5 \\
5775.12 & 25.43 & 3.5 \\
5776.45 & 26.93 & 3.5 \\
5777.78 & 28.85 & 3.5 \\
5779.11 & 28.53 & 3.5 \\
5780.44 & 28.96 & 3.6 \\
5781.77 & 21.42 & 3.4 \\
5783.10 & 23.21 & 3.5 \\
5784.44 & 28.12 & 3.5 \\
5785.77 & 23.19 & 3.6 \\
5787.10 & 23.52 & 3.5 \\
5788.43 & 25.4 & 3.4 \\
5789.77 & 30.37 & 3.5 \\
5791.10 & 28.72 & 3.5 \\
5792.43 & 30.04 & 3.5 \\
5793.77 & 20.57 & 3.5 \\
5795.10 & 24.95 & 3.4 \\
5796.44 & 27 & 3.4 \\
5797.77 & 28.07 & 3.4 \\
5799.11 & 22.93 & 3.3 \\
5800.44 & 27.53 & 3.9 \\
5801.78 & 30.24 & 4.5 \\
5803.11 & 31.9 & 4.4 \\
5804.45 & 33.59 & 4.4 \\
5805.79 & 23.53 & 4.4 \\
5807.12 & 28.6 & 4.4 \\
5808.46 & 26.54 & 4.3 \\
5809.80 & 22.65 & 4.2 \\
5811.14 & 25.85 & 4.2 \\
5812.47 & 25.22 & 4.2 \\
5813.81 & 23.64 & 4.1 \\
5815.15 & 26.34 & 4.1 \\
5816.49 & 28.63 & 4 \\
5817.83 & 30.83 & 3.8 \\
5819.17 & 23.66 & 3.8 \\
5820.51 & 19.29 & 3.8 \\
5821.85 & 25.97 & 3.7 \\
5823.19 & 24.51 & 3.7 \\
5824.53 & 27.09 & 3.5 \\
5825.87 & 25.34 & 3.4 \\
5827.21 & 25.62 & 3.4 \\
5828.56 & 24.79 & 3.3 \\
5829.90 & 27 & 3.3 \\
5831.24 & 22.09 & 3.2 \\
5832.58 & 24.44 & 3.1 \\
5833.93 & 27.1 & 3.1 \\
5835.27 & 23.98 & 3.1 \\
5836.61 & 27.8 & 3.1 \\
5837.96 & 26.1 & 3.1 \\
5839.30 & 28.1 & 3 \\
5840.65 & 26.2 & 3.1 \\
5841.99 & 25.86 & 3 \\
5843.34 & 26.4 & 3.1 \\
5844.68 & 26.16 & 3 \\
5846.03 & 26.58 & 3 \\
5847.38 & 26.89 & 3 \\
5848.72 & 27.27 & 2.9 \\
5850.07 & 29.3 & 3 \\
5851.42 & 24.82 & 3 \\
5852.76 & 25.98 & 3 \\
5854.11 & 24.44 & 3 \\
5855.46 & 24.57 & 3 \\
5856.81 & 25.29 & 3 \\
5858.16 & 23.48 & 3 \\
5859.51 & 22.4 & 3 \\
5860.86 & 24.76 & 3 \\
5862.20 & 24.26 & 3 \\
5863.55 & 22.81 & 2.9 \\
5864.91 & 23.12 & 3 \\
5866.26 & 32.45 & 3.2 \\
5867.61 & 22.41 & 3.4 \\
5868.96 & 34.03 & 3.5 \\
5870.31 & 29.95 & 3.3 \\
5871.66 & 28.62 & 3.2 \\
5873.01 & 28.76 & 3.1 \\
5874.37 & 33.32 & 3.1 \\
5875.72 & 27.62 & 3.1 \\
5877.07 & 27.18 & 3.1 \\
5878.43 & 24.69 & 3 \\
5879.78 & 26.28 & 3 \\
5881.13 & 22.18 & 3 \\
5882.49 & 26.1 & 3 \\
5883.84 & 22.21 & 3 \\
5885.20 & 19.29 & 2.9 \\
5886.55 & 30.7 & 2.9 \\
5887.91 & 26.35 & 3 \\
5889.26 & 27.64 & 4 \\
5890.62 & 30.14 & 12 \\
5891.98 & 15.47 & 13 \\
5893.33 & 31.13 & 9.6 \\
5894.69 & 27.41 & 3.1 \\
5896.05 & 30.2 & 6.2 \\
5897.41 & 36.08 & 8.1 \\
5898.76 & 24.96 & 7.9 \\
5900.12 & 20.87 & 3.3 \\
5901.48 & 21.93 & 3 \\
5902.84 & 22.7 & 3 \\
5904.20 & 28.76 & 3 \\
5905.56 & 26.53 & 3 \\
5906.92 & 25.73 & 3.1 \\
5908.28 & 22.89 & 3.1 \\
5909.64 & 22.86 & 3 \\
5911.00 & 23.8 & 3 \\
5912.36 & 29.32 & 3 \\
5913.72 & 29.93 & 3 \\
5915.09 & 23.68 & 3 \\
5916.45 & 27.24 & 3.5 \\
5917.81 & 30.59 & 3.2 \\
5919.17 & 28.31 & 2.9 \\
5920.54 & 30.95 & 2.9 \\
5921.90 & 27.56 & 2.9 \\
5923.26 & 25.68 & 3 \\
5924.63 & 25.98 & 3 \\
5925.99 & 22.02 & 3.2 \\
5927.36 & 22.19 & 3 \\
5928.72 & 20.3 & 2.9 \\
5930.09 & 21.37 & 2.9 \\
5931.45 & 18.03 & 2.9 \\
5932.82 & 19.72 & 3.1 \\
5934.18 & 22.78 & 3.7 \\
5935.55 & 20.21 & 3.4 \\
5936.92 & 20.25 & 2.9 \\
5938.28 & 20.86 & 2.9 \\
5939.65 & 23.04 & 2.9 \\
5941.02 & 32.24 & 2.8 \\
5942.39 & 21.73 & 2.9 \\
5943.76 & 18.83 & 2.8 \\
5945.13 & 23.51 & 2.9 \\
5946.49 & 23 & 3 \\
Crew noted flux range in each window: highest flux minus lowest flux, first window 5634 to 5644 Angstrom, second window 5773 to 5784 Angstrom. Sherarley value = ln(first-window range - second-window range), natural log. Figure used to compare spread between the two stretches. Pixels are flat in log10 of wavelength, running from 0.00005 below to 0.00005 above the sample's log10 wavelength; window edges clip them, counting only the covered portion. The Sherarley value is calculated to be 1.6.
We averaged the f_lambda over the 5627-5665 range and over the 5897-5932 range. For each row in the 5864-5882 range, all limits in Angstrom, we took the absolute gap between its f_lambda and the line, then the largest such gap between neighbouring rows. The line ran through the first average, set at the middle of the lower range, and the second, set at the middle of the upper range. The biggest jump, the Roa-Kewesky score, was 5.7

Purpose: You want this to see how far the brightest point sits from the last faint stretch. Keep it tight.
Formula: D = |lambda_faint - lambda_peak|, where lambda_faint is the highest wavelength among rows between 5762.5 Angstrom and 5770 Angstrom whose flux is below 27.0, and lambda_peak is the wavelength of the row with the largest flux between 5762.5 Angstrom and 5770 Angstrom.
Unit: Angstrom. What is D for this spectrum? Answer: 4.0 Angstrom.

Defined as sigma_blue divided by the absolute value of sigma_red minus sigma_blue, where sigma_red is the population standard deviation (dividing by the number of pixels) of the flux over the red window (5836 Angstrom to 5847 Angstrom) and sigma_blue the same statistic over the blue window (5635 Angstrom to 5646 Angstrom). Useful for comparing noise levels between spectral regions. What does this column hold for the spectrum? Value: 1.2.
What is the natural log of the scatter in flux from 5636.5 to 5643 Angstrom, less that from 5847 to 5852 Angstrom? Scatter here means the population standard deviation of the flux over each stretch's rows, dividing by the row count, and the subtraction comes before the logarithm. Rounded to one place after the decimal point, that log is 1.2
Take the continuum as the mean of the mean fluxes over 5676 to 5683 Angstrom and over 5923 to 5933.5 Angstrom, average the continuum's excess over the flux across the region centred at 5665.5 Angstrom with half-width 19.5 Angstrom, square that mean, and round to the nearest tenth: 0.6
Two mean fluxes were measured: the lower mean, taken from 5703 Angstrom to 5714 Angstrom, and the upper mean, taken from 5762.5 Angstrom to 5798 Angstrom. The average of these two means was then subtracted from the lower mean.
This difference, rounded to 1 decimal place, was -0.6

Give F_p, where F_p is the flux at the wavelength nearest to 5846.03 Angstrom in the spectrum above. 26.58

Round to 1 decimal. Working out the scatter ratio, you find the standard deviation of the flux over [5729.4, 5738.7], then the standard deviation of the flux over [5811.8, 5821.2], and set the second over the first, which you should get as 1.2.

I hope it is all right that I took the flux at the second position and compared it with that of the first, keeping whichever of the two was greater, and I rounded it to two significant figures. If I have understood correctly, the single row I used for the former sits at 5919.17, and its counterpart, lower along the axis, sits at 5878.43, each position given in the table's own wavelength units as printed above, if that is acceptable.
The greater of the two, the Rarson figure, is 28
